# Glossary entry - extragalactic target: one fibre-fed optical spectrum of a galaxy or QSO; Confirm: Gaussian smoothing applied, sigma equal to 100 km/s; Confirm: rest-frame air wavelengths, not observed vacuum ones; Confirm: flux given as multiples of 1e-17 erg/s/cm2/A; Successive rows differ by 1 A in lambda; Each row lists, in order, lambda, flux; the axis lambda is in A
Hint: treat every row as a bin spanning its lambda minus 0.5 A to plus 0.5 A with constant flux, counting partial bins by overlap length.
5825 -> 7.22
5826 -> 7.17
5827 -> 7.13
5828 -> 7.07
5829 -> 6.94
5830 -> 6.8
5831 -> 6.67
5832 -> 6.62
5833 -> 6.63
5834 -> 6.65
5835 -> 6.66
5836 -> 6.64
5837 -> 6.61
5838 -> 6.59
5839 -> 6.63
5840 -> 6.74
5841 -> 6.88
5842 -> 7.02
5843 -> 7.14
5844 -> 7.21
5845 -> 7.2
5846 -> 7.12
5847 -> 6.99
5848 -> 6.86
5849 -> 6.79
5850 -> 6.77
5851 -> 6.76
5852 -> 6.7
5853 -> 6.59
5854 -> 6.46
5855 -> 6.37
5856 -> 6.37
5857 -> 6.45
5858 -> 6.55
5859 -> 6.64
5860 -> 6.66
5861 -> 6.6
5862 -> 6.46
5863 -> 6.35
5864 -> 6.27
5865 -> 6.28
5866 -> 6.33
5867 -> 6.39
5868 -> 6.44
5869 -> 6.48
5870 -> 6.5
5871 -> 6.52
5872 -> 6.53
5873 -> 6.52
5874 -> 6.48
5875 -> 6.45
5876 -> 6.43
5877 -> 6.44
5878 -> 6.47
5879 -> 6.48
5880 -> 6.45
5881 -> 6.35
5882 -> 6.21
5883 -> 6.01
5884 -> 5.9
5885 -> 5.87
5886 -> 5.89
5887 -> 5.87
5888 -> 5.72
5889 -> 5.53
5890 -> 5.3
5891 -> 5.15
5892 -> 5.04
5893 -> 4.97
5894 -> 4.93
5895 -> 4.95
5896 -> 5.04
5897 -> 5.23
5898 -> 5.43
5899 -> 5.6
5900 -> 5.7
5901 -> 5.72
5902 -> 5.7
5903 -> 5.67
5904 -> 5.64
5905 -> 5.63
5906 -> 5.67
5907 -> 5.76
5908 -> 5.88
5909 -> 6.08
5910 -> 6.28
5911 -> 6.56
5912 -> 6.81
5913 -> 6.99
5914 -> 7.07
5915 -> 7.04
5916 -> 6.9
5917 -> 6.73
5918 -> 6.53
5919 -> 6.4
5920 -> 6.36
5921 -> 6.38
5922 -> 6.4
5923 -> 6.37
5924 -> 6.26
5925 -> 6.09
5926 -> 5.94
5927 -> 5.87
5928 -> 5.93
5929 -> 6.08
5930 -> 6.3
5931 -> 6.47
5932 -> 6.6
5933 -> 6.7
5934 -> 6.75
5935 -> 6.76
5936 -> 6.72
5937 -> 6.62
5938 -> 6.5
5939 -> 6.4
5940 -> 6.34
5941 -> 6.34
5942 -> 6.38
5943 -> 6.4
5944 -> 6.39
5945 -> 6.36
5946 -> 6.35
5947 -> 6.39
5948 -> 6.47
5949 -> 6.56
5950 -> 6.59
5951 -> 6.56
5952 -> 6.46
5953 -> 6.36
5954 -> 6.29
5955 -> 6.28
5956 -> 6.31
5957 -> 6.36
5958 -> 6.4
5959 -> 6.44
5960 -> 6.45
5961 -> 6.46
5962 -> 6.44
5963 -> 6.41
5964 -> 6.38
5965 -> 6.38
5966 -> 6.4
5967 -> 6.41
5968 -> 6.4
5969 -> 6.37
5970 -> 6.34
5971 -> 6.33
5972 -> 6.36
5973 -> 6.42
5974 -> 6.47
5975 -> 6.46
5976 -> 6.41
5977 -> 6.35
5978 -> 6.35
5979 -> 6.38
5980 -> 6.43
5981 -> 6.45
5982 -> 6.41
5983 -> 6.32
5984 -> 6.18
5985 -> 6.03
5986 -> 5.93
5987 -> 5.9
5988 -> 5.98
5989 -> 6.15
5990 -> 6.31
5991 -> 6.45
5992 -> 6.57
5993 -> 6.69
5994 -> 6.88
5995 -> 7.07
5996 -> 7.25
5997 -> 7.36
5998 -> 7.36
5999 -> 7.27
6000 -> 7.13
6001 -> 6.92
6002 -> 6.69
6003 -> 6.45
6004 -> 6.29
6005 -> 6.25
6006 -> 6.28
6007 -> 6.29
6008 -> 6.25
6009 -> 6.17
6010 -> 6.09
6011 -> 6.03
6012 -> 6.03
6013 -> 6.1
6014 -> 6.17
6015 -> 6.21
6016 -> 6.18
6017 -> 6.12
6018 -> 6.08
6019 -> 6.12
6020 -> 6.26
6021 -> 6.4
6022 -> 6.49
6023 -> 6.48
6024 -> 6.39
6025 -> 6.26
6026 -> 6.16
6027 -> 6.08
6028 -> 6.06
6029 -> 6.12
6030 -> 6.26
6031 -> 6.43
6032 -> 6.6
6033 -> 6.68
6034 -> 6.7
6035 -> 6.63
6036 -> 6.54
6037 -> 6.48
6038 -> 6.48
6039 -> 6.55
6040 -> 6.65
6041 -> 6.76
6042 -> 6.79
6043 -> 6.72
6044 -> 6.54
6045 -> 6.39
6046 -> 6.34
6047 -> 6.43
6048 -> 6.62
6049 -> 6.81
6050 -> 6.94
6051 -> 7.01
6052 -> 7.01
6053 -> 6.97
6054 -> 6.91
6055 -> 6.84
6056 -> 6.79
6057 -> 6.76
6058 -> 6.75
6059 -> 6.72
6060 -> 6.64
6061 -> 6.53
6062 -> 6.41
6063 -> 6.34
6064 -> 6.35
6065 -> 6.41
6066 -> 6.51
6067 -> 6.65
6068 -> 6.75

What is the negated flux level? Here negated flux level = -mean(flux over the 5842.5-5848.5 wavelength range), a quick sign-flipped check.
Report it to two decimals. -7.09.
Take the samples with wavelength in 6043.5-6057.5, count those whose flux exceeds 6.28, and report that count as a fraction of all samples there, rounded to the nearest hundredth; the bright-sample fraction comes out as 1.00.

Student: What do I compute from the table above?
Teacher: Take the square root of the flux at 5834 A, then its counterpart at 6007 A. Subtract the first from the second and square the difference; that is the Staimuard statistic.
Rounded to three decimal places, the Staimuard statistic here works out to 0.005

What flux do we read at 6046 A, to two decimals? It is 6.34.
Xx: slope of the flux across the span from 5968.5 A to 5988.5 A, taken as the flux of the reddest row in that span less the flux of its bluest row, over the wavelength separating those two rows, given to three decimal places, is -0.021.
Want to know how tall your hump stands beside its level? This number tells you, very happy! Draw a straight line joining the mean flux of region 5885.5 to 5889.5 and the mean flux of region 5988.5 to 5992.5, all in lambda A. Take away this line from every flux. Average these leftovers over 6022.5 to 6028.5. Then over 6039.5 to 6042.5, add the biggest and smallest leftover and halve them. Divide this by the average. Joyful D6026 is -0.14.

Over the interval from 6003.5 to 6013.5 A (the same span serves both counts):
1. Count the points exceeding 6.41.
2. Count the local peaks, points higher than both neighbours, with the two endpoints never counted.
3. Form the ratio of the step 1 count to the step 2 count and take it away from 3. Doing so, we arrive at 3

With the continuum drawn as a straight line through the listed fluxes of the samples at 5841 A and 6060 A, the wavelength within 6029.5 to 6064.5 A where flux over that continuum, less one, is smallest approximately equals 6030 A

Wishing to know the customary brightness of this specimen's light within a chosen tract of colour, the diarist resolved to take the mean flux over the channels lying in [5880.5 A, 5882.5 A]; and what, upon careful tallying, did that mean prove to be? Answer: 6.3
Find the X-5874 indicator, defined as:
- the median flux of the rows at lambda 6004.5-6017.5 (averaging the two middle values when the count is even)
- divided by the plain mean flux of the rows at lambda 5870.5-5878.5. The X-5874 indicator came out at 0.95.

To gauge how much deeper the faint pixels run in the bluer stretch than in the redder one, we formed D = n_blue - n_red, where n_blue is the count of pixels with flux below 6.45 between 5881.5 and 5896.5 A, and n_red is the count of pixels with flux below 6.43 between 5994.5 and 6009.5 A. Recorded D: 9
